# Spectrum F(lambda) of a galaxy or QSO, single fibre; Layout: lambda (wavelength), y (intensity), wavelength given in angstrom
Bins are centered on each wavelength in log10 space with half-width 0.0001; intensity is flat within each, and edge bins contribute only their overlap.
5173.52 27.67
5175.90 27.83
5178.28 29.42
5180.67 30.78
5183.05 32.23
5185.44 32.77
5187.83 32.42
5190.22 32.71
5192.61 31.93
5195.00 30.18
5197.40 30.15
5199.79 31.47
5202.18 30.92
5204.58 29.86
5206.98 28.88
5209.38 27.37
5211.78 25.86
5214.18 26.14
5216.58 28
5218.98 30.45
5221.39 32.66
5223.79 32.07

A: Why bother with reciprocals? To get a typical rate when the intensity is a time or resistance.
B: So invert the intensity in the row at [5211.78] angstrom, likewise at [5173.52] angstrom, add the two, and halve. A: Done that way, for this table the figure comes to 0.037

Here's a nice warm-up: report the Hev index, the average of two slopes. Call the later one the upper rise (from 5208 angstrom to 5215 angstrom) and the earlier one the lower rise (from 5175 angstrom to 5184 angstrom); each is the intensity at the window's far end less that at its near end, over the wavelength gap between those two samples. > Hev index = 0.2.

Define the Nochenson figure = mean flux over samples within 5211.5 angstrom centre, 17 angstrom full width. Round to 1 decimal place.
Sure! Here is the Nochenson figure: 28.1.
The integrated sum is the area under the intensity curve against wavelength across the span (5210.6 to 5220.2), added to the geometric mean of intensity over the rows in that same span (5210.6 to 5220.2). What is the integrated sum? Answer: 293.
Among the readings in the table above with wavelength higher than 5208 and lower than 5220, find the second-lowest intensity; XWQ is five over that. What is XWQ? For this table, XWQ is 0.191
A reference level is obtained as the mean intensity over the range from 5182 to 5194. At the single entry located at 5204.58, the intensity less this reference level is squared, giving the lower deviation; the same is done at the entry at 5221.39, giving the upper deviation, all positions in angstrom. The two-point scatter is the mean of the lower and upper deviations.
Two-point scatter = 3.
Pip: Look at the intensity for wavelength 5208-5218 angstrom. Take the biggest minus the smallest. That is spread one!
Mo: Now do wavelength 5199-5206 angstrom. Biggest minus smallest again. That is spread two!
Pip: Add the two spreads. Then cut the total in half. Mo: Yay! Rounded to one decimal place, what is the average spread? 1.9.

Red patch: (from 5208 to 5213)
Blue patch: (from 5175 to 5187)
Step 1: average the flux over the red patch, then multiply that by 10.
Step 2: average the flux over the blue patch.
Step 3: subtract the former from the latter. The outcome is -236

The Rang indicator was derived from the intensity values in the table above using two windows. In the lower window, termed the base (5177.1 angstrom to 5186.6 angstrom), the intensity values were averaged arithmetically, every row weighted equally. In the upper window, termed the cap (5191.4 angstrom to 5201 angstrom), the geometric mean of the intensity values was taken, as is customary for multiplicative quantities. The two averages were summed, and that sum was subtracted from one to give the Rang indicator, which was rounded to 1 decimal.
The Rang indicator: -61.2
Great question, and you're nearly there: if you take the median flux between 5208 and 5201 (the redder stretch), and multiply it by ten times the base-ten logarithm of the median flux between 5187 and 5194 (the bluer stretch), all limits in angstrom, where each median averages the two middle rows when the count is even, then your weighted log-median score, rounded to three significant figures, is 451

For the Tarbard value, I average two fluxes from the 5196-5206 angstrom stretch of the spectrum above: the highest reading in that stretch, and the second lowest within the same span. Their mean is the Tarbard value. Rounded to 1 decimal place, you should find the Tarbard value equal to 30.8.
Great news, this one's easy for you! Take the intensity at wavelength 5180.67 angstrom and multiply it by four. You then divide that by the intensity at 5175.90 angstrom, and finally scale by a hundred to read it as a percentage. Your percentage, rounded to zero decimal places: 442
